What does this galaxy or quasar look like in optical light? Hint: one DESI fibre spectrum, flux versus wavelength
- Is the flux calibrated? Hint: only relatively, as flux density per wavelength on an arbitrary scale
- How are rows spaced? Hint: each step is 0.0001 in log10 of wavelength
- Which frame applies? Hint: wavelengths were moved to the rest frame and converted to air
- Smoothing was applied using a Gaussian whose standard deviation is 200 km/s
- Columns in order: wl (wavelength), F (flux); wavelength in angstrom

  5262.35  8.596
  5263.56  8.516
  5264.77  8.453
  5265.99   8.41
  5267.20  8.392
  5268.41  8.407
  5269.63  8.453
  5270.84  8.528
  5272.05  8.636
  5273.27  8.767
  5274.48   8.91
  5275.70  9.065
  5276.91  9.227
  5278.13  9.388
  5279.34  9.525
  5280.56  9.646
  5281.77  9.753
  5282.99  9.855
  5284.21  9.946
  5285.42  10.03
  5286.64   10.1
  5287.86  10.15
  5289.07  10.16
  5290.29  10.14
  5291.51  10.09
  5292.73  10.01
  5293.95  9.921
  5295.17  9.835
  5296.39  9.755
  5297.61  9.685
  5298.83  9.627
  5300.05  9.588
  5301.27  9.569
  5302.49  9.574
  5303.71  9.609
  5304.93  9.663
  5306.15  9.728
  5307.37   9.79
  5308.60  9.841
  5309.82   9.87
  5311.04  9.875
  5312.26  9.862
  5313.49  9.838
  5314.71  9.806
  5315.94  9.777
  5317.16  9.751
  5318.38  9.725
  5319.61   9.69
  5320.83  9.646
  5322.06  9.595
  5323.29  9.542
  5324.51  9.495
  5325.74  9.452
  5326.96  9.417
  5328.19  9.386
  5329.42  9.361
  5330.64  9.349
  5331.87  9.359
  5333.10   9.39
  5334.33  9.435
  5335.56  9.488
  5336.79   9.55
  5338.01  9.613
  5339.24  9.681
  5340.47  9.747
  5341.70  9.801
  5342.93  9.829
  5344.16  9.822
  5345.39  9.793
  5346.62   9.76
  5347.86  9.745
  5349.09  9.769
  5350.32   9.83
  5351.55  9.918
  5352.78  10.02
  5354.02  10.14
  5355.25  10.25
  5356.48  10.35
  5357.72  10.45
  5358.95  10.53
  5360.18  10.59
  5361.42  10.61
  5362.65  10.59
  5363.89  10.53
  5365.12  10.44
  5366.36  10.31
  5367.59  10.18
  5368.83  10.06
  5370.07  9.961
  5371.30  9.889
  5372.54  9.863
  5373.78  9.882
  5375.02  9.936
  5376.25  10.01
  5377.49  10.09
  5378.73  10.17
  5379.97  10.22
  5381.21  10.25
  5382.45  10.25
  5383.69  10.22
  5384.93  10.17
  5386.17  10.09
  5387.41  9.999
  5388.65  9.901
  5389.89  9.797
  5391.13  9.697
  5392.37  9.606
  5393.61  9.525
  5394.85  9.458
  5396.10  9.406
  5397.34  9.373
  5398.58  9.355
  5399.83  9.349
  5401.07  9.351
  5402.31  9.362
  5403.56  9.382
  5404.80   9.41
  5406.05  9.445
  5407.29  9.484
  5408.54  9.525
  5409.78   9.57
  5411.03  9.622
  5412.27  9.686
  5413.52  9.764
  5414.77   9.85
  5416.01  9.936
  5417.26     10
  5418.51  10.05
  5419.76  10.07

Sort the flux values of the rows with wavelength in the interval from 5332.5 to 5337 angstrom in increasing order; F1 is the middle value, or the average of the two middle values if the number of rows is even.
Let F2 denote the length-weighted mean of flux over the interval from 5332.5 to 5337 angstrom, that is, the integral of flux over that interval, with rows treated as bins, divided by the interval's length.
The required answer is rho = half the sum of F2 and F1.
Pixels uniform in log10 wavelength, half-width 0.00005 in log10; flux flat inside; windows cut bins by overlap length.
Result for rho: 9.5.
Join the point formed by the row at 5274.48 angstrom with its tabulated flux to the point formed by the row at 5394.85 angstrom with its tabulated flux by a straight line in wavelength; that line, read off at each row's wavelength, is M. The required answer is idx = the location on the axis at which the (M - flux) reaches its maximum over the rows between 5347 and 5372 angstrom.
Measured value 5347.86 angstrom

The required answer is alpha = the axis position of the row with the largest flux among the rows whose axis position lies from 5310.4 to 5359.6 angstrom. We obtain 5358.95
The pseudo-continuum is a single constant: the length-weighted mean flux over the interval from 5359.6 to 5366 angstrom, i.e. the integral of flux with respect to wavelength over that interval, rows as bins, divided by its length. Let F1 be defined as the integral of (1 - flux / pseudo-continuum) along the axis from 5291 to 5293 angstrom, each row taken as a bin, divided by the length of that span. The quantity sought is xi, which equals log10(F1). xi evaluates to -1.34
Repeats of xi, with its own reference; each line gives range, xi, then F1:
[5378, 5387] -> -1.49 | 0.033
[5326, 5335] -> -0.96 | 0.109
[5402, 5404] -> -0.96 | 0.110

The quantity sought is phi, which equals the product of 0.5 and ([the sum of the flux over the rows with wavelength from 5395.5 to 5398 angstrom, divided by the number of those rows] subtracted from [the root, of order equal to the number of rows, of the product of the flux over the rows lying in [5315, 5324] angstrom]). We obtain 0.14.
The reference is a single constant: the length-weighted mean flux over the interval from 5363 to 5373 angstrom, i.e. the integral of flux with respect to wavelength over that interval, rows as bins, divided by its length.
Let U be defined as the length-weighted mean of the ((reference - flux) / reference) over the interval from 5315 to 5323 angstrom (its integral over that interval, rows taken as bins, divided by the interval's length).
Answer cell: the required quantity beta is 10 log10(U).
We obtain -13.3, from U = 0.05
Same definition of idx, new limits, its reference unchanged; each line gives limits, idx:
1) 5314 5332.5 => 5330.64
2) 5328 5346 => 5330.64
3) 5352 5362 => 5352.78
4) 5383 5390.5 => 5389.89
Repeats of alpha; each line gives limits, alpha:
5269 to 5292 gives 5289.07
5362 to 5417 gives 5362.65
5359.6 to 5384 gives 5361.42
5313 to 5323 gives 5313.49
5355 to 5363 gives 5361.42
